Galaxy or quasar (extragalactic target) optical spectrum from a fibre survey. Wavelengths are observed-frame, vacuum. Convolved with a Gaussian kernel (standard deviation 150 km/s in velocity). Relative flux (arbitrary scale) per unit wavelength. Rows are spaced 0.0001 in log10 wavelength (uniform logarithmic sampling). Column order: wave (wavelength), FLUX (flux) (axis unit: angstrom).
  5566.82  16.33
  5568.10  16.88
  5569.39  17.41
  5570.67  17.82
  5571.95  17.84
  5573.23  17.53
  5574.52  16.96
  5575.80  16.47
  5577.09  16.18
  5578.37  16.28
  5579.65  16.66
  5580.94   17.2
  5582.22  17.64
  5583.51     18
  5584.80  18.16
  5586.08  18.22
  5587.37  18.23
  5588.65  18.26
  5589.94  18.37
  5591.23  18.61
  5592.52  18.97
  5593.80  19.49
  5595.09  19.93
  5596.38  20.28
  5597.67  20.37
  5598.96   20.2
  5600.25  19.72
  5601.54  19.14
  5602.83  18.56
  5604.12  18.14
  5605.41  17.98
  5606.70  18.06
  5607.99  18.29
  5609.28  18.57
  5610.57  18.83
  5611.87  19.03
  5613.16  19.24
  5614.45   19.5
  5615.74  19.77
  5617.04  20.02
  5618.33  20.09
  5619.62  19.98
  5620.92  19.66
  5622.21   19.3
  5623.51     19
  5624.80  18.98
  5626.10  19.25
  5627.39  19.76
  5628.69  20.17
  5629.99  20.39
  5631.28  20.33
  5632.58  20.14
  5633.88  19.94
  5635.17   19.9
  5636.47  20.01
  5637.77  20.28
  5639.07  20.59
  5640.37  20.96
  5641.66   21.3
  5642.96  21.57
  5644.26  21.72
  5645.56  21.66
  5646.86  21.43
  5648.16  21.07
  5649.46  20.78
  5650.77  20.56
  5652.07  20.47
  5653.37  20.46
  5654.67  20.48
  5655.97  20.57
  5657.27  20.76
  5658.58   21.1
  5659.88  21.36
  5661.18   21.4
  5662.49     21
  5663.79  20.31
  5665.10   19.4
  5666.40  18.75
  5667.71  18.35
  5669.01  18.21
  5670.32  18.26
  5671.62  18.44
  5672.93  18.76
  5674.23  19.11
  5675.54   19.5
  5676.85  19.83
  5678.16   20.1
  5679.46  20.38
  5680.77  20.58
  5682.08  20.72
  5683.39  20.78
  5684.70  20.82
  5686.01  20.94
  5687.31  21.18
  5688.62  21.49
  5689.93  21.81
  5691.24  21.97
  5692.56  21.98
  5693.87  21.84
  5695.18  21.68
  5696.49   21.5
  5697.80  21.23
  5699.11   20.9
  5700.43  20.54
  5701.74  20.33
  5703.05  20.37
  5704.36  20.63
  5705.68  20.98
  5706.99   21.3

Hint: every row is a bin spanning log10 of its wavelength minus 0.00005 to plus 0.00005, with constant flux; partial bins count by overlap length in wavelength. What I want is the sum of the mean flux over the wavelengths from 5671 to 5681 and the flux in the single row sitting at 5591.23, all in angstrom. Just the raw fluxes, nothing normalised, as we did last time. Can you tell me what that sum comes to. 38.2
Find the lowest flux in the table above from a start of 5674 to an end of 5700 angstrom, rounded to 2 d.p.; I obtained 19.11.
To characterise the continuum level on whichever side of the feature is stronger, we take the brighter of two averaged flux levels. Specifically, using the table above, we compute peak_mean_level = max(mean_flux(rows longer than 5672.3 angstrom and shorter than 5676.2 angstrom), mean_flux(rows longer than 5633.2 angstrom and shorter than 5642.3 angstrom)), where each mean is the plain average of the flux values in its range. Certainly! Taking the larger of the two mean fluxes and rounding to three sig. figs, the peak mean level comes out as 20.4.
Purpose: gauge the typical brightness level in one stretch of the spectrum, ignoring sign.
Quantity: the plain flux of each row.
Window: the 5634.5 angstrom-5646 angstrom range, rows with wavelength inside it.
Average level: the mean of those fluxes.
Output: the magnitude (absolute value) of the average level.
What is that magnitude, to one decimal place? 20.9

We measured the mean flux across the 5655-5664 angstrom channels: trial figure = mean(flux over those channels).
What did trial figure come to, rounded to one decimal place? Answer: 20.9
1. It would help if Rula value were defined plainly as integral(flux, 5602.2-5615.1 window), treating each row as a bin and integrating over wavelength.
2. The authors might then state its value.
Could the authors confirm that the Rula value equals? 240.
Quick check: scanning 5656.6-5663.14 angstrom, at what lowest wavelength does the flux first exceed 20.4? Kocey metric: 5657.27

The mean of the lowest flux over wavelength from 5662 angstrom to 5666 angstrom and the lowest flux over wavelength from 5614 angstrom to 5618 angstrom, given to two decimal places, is 19.45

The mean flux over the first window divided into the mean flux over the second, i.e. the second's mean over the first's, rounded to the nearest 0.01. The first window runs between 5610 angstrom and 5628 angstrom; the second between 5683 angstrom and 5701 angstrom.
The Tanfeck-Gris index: 1.10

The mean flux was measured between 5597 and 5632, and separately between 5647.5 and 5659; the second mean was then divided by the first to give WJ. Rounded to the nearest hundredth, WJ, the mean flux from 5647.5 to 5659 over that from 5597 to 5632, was 1.07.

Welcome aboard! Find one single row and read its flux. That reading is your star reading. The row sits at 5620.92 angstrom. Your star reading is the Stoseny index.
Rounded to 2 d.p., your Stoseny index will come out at 19.66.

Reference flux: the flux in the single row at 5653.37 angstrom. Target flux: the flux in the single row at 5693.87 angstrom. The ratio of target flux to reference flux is 1.07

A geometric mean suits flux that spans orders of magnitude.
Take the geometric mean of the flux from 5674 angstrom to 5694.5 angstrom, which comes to 20.8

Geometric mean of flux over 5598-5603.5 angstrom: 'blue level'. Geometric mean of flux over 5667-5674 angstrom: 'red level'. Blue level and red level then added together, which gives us 37.8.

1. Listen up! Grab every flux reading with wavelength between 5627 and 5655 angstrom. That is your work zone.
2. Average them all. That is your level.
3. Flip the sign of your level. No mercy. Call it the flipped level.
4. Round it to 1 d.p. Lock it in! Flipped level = -20.6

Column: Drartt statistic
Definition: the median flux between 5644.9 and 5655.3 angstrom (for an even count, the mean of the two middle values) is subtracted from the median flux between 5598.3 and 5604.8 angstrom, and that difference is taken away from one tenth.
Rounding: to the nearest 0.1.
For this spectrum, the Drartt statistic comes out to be 1.6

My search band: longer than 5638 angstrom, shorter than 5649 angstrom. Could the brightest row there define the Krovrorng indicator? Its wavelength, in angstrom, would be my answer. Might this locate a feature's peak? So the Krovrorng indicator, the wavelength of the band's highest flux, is 5644.26 angstrom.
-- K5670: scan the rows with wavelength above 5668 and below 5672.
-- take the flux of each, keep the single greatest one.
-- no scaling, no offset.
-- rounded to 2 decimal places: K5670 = 18.44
